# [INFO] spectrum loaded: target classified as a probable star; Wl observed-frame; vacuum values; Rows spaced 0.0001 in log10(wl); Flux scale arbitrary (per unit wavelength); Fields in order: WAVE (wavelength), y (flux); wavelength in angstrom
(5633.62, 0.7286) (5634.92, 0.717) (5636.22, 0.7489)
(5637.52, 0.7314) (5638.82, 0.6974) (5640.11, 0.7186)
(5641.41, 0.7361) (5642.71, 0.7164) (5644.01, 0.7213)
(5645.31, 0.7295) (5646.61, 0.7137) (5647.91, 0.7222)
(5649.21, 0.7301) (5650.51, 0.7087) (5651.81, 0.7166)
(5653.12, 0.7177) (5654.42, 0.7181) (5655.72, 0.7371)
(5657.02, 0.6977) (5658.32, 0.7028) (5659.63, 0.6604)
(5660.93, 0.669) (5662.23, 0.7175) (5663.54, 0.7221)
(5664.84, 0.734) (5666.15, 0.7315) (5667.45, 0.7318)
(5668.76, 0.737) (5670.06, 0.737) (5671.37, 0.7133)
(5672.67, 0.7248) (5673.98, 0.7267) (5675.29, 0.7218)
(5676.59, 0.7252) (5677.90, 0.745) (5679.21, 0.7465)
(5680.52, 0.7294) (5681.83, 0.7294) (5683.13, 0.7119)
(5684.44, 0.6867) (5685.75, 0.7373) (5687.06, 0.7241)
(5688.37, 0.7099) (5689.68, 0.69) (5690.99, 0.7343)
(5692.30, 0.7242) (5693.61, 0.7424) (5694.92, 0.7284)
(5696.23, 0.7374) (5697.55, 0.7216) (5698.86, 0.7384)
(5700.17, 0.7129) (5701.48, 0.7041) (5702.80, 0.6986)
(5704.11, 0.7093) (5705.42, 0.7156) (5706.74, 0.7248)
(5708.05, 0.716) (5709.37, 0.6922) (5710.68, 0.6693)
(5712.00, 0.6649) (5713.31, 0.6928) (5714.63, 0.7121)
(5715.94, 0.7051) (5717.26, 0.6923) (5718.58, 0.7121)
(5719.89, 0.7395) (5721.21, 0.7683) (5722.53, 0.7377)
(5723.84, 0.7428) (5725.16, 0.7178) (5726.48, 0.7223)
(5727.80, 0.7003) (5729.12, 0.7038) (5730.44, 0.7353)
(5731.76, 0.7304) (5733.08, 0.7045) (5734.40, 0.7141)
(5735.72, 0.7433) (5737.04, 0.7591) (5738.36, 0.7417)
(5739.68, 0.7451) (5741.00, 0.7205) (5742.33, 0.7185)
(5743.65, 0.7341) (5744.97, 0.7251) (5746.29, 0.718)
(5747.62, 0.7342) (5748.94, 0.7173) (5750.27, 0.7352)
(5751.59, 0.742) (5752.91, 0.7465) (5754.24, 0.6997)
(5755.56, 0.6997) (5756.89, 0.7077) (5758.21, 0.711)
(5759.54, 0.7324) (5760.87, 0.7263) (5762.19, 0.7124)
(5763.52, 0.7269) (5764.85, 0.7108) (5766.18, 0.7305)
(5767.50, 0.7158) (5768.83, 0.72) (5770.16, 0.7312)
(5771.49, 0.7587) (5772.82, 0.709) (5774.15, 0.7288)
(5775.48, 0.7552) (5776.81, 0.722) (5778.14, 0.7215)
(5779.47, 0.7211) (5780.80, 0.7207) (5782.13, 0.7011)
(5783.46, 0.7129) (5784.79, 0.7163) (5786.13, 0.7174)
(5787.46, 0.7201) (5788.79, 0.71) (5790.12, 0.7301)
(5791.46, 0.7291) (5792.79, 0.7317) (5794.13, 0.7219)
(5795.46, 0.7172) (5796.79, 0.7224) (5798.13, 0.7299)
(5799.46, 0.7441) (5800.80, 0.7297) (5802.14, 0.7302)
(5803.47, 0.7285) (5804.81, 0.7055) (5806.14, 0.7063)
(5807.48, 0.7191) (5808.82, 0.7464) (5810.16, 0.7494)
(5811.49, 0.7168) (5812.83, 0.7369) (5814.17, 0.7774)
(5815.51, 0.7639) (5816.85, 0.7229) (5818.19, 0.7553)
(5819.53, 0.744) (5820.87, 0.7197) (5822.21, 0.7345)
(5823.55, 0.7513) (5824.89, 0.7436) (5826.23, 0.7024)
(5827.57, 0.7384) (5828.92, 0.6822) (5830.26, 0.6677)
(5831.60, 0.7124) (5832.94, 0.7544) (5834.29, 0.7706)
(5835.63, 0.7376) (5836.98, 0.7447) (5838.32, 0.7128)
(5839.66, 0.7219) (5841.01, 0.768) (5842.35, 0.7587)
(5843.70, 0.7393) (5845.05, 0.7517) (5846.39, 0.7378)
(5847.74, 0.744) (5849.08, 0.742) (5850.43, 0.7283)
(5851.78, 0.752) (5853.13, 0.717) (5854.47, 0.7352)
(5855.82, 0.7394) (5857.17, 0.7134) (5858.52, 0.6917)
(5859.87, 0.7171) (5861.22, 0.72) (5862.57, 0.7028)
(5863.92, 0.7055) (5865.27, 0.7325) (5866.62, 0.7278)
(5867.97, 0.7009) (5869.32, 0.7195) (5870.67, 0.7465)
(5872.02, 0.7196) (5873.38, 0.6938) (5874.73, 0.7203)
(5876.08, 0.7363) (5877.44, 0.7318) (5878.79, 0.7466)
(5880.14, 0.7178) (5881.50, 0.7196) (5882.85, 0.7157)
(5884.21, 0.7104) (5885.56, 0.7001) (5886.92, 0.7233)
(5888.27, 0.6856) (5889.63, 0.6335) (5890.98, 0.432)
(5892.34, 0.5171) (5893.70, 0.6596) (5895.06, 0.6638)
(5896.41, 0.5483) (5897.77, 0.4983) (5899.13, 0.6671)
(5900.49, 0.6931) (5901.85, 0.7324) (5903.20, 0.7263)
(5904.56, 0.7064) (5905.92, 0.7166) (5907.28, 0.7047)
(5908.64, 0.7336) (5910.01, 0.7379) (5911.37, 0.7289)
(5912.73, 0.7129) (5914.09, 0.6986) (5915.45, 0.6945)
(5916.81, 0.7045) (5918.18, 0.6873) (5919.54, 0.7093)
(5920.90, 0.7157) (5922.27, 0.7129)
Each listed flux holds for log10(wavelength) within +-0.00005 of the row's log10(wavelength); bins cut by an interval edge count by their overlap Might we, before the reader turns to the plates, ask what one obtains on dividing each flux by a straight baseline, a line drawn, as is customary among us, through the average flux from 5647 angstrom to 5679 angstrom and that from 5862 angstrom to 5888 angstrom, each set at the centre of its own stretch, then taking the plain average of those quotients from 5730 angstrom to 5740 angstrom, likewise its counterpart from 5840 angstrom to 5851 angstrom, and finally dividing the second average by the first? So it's 1.02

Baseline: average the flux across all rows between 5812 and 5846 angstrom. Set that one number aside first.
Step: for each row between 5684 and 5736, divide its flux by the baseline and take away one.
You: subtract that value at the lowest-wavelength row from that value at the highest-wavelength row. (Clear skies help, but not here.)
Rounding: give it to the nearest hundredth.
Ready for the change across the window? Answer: 0.08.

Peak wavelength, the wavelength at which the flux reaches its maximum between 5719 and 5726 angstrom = 5721.21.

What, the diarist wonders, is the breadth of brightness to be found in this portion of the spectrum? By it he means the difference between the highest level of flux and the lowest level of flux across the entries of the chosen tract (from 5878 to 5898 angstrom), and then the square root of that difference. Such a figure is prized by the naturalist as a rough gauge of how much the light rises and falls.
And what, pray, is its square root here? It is 0.56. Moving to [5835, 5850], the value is 0.23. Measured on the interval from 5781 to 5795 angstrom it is 0.17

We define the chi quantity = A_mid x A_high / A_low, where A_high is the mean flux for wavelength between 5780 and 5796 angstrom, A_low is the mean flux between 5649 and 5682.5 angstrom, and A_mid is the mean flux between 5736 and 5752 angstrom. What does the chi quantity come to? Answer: 0.731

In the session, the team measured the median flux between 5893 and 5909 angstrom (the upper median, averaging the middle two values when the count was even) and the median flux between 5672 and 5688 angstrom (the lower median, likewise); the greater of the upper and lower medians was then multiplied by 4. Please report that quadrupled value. 2.90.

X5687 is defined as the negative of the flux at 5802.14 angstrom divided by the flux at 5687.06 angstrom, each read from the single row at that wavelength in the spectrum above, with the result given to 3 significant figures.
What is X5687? -1.01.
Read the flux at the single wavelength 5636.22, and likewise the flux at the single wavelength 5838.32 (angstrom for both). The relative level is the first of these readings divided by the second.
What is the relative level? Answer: 1.05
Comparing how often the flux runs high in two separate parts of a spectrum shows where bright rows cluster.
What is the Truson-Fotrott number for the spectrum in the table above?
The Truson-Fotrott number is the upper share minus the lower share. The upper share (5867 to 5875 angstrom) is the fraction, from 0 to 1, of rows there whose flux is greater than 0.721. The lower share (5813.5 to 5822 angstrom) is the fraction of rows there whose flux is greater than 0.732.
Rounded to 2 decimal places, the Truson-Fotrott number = -0.50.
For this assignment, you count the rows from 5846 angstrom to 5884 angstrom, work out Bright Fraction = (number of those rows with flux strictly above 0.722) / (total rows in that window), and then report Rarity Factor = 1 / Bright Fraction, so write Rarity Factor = 2.2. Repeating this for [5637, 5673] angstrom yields 2.2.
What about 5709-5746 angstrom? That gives 2.2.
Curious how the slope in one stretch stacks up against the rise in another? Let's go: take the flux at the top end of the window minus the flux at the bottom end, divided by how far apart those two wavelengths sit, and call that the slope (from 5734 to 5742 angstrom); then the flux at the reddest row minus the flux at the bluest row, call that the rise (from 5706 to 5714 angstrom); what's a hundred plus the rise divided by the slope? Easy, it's 67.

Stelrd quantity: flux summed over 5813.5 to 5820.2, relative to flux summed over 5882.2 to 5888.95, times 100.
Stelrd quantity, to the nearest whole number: 106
